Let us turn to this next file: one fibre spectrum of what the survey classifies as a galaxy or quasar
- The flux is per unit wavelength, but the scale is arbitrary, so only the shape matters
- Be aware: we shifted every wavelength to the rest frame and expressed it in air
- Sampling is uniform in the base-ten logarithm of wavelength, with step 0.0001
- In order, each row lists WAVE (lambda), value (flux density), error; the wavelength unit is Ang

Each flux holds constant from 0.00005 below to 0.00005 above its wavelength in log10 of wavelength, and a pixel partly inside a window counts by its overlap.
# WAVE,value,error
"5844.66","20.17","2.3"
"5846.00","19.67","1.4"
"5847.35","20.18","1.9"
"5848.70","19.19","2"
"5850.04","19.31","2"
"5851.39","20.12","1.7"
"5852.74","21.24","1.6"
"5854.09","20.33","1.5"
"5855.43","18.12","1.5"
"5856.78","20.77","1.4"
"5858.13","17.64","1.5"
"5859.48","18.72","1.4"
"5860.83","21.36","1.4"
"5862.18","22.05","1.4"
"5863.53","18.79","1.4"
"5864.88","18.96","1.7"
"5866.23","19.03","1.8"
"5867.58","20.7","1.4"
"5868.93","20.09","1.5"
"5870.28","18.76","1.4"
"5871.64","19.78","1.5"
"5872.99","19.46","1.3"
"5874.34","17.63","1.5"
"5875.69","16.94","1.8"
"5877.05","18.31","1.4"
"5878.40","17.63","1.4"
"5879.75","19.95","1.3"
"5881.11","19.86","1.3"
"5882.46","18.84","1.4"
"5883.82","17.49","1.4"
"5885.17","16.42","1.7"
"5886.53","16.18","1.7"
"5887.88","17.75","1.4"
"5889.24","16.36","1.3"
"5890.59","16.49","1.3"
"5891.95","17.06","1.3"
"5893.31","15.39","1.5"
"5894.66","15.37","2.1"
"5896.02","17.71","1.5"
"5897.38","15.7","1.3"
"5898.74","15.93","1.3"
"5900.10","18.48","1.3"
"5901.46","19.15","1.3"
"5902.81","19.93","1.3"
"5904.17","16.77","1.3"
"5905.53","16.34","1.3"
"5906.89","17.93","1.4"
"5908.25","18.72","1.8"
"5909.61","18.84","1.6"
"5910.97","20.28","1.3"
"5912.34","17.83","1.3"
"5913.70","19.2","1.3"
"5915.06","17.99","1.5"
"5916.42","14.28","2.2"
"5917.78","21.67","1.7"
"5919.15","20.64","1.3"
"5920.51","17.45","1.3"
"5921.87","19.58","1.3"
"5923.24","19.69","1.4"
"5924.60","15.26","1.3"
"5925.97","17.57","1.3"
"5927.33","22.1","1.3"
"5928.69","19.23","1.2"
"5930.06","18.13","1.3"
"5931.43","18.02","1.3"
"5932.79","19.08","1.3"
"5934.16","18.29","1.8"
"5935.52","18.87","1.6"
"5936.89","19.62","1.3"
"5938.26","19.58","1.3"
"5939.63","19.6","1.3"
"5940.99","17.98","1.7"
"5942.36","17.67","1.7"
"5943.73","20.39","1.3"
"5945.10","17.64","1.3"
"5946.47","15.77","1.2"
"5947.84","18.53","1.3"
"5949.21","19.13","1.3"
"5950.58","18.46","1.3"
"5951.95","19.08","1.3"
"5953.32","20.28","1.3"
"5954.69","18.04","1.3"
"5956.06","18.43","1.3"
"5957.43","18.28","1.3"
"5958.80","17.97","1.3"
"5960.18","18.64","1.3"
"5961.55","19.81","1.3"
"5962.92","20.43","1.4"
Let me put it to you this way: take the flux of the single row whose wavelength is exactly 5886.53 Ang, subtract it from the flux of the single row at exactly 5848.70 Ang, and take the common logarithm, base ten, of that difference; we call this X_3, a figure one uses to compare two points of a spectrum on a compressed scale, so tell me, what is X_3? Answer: 0.5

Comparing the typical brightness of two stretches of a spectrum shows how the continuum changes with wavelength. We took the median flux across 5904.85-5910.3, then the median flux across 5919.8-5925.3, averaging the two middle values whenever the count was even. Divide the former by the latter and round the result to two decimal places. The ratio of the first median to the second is 0.99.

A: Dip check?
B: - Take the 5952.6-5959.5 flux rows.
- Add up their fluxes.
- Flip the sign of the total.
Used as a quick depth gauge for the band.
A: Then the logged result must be -93.0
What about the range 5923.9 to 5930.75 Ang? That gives -92.3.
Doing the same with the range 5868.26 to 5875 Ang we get -95.7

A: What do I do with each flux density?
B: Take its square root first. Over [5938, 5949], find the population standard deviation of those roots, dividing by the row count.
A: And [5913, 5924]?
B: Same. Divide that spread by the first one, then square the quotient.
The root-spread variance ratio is 2.45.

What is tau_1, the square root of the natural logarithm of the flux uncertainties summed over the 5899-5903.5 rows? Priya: 1.17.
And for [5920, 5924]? 1.18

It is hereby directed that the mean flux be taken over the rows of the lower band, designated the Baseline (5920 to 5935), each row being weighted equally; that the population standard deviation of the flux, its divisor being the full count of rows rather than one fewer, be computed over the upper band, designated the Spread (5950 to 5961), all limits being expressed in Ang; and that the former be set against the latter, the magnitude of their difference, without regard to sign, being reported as 17.9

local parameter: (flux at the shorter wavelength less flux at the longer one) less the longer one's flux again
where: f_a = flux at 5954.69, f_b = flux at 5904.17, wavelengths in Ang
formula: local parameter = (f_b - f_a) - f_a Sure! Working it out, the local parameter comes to -19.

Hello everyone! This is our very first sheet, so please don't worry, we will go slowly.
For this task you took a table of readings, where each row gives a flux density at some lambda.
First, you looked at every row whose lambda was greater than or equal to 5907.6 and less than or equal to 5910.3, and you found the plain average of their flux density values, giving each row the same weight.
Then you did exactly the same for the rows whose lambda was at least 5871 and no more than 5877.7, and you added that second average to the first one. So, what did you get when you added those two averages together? 37.2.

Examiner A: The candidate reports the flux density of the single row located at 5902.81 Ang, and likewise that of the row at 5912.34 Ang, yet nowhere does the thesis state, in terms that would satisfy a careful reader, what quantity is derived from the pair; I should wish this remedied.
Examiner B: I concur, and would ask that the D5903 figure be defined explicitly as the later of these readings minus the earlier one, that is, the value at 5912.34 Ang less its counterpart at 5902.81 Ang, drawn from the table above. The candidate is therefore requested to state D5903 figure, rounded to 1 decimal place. -2.1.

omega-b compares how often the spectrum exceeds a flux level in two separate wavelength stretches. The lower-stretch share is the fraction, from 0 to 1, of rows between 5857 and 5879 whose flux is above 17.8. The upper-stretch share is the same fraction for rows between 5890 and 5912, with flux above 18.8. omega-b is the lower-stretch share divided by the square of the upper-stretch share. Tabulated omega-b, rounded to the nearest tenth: 12.0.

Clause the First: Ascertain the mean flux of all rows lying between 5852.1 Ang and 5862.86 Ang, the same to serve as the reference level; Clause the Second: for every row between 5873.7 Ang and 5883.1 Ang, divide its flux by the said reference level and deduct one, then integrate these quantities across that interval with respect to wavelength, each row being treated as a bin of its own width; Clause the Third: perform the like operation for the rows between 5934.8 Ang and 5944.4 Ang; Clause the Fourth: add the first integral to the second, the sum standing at -1.2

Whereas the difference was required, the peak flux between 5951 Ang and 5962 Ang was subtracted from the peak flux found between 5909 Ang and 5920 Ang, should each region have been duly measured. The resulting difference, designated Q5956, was 1.4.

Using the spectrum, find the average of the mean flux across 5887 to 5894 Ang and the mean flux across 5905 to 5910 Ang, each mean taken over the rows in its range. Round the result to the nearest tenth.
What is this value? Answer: 17.3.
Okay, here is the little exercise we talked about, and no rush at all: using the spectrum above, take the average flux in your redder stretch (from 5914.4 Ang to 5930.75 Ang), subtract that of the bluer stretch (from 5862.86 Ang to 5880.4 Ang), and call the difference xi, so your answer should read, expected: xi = -0.3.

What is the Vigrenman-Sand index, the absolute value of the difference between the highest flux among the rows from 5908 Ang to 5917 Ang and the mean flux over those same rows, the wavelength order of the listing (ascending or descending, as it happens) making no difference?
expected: 2.1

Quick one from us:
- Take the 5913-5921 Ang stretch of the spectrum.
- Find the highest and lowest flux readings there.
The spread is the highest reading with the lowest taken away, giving 7.4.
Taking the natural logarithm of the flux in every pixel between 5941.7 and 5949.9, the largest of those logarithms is 3.02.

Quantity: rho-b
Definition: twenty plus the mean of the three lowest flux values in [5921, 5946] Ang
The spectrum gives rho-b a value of 36.8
